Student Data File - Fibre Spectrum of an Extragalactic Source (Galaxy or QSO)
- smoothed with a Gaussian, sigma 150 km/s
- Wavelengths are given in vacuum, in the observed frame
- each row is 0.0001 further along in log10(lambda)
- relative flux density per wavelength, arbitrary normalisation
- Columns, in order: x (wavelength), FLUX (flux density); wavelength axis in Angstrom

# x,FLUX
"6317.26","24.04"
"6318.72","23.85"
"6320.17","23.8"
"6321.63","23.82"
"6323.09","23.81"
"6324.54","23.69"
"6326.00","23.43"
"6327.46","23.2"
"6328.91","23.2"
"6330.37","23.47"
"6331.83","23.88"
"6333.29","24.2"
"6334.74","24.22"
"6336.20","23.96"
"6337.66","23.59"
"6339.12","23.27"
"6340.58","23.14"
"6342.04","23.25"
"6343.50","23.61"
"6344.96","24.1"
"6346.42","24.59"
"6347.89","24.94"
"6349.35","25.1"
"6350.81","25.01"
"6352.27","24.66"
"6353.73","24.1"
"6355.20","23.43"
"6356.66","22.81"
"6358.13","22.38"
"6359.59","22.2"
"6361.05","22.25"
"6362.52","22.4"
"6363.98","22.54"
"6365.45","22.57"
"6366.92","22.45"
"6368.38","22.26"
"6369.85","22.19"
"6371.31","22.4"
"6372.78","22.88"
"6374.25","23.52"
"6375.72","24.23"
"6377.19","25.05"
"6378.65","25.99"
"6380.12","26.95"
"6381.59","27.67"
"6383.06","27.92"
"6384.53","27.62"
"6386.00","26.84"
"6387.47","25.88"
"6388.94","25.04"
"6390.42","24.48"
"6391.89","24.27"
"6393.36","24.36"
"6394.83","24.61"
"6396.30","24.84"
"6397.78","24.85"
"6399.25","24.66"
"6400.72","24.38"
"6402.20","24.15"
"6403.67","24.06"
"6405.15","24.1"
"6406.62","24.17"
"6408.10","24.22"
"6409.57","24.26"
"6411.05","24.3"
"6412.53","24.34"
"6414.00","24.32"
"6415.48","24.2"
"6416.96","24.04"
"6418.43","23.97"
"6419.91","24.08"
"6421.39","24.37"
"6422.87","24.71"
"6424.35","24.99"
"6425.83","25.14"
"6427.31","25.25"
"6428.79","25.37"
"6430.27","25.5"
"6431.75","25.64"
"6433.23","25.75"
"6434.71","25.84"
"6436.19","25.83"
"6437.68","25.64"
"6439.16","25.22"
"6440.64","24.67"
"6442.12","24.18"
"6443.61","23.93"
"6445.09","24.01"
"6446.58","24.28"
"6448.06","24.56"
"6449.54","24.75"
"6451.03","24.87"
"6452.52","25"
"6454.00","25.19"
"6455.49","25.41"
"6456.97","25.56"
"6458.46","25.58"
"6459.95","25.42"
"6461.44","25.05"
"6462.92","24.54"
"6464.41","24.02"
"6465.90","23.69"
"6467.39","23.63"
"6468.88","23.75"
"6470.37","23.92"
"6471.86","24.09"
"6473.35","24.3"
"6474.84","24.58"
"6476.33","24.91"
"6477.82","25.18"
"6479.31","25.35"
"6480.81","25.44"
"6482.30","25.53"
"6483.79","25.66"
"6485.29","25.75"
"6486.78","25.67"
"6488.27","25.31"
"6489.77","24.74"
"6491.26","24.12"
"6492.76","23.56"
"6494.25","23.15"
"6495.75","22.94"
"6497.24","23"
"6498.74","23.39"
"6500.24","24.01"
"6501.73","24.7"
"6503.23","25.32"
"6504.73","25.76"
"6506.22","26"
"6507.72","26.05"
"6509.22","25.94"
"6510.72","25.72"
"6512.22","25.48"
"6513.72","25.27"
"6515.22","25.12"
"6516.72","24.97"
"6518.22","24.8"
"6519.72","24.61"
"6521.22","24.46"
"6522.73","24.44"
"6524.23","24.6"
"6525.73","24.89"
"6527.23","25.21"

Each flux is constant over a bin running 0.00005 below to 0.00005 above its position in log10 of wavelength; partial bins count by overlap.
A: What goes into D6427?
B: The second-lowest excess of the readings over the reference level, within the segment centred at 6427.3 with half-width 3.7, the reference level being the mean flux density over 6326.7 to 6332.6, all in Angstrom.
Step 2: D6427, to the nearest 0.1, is 1.7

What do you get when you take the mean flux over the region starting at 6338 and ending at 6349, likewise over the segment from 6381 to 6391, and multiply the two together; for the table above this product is 632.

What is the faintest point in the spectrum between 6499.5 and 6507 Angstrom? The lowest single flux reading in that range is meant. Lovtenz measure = 24.01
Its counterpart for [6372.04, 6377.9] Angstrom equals 22.88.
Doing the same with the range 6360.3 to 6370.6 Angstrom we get 22.19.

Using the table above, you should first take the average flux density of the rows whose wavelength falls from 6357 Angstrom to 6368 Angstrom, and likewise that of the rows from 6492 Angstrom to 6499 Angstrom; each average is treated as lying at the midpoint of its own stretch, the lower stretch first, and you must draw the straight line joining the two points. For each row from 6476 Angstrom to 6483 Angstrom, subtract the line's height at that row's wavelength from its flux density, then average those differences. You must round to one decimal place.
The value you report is 2.2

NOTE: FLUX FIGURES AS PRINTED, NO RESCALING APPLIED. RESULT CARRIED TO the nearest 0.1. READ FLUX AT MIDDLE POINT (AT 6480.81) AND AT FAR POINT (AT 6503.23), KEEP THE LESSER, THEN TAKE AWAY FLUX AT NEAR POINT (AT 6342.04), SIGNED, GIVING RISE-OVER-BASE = 2.1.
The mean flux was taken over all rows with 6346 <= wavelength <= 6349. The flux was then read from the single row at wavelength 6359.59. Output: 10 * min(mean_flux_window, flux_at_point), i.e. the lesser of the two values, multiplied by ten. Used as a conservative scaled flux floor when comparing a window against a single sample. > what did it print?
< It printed 222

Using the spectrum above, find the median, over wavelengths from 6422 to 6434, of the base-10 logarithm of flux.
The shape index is 1.40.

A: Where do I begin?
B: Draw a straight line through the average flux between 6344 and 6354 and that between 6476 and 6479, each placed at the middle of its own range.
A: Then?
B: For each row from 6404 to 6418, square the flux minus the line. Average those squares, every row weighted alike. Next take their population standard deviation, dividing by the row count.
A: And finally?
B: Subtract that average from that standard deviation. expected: -0.3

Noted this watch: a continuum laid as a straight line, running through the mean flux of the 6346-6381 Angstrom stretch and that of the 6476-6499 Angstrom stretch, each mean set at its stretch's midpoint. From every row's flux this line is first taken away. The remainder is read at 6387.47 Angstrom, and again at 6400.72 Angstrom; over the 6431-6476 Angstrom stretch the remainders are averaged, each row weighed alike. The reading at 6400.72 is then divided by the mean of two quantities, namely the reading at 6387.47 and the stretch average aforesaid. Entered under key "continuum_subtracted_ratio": 0.37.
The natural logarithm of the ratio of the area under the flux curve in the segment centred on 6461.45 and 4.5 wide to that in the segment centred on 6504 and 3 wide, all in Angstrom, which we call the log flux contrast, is 0.38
